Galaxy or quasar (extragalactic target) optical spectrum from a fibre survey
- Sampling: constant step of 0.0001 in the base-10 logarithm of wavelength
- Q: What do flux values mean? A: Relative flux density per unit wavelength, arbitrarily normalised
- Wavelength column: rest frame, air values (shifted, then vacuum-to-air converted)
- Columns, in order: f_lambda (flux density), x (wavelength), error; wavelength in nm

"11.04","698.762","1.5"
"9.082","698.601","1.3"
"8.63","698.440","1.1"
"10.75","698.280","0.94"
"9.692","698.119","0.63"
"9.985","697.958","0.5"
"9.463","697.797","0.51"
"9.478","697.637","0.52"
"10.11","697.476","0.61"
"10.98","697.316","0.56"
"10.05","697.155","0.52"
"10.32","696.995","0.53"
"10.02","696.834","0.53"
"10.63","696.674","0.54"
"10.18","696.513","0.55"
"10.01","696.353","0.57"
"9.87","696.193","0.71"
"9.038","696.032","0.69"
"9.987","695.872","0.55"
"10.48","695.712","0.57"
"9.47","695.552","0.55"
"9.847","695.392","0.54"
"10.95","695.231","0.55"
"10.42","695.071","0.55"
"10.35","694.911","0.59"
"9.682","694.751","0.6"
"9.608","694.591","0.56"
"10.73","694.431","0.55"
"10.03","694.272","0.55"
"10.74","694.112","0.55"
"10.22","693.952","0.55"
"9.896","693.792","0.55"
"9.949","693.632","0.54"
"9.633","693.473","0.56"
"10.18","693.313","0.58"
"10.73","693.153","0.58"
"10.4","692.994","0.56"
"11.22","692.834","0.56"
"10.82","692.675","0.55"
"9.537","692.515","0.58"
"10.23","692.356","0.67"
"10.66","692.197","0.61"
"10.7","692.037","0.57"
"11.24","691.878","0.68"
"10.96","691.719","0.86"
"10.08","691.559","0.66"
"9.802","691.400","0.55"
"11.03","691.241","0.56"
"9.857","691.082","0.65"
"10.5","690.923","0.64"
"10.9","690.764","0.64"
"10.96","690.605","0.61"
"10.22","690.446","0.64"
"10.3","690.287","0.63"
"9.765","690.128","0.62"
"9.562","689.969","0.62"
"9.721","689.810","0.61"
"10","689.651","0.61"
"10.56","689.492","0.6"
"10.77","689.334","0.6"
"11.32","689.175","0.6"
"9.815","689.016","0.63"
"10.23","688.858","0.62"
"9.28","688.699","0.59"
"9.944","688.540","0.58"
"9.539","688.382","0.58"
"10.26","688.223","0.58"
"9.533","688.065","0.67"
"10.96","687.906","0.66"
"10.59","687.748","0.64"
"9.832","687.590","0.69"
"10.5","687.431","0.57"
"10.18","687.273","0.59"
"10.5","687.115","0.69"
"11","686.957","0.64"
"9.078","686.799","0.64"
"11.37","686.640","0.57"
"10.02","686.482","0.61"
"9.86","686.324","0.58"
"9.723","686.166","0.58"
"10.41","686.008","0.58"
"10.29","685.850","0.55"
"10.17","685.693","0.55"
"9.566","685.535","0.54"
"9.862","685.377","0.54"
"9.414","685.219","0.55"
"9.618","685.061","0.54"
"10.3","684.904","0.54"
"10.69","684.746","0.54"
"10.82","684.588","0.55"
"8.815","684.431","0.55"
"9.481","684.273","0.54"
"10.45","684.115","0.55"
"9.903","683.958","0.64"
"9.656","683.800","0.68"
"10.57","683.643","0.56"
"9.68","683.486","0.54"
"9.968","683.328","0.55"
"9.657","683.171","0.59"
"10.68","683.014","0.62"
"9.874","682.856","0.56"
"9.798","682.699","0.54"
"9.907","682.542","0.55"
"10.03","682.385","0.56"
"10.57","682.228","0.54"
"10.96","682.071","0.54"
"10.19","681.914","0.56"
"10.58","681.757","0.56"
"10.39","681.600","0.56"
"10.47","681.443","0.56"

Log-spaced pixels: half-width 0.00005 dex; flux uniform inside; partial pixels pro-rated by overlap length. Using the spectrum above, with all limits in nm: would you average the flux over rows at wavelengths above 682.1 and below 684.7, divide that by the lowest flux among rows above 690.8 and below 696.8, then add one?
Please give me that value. 2.11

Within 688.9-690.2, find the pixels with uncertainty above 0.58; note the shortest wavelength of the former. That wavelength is 689.016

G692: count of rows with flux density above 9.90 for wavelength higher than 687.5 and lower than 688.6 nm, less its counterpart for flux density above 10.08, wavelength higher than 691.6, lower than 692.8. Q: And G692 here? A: -2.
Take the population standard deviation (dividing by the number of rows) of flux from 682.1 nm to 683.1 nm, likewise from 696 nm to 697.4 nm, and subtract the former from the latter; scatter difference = 0.16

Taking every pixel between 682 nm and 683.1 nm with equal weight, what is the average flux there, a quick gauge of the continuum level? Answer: 10.3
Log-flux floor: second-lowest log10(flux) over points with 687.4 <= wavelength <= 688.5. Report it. 0.98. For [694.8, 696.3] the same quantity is 0.98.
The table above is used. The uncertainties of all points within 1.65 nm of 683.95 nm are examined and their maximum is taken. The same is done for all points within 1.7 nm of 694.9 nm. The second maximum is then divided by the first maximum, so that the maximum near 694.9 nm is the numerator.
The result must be 1.0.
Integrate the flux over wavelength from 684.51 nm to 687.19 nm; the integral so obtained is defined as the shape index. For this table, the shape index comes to 27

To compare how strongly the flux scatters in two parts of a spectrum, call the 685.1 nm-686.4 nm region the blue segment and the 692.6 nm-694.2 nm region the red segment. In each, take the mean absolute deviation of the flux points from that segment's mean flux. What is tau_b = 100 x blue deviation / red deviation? 70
